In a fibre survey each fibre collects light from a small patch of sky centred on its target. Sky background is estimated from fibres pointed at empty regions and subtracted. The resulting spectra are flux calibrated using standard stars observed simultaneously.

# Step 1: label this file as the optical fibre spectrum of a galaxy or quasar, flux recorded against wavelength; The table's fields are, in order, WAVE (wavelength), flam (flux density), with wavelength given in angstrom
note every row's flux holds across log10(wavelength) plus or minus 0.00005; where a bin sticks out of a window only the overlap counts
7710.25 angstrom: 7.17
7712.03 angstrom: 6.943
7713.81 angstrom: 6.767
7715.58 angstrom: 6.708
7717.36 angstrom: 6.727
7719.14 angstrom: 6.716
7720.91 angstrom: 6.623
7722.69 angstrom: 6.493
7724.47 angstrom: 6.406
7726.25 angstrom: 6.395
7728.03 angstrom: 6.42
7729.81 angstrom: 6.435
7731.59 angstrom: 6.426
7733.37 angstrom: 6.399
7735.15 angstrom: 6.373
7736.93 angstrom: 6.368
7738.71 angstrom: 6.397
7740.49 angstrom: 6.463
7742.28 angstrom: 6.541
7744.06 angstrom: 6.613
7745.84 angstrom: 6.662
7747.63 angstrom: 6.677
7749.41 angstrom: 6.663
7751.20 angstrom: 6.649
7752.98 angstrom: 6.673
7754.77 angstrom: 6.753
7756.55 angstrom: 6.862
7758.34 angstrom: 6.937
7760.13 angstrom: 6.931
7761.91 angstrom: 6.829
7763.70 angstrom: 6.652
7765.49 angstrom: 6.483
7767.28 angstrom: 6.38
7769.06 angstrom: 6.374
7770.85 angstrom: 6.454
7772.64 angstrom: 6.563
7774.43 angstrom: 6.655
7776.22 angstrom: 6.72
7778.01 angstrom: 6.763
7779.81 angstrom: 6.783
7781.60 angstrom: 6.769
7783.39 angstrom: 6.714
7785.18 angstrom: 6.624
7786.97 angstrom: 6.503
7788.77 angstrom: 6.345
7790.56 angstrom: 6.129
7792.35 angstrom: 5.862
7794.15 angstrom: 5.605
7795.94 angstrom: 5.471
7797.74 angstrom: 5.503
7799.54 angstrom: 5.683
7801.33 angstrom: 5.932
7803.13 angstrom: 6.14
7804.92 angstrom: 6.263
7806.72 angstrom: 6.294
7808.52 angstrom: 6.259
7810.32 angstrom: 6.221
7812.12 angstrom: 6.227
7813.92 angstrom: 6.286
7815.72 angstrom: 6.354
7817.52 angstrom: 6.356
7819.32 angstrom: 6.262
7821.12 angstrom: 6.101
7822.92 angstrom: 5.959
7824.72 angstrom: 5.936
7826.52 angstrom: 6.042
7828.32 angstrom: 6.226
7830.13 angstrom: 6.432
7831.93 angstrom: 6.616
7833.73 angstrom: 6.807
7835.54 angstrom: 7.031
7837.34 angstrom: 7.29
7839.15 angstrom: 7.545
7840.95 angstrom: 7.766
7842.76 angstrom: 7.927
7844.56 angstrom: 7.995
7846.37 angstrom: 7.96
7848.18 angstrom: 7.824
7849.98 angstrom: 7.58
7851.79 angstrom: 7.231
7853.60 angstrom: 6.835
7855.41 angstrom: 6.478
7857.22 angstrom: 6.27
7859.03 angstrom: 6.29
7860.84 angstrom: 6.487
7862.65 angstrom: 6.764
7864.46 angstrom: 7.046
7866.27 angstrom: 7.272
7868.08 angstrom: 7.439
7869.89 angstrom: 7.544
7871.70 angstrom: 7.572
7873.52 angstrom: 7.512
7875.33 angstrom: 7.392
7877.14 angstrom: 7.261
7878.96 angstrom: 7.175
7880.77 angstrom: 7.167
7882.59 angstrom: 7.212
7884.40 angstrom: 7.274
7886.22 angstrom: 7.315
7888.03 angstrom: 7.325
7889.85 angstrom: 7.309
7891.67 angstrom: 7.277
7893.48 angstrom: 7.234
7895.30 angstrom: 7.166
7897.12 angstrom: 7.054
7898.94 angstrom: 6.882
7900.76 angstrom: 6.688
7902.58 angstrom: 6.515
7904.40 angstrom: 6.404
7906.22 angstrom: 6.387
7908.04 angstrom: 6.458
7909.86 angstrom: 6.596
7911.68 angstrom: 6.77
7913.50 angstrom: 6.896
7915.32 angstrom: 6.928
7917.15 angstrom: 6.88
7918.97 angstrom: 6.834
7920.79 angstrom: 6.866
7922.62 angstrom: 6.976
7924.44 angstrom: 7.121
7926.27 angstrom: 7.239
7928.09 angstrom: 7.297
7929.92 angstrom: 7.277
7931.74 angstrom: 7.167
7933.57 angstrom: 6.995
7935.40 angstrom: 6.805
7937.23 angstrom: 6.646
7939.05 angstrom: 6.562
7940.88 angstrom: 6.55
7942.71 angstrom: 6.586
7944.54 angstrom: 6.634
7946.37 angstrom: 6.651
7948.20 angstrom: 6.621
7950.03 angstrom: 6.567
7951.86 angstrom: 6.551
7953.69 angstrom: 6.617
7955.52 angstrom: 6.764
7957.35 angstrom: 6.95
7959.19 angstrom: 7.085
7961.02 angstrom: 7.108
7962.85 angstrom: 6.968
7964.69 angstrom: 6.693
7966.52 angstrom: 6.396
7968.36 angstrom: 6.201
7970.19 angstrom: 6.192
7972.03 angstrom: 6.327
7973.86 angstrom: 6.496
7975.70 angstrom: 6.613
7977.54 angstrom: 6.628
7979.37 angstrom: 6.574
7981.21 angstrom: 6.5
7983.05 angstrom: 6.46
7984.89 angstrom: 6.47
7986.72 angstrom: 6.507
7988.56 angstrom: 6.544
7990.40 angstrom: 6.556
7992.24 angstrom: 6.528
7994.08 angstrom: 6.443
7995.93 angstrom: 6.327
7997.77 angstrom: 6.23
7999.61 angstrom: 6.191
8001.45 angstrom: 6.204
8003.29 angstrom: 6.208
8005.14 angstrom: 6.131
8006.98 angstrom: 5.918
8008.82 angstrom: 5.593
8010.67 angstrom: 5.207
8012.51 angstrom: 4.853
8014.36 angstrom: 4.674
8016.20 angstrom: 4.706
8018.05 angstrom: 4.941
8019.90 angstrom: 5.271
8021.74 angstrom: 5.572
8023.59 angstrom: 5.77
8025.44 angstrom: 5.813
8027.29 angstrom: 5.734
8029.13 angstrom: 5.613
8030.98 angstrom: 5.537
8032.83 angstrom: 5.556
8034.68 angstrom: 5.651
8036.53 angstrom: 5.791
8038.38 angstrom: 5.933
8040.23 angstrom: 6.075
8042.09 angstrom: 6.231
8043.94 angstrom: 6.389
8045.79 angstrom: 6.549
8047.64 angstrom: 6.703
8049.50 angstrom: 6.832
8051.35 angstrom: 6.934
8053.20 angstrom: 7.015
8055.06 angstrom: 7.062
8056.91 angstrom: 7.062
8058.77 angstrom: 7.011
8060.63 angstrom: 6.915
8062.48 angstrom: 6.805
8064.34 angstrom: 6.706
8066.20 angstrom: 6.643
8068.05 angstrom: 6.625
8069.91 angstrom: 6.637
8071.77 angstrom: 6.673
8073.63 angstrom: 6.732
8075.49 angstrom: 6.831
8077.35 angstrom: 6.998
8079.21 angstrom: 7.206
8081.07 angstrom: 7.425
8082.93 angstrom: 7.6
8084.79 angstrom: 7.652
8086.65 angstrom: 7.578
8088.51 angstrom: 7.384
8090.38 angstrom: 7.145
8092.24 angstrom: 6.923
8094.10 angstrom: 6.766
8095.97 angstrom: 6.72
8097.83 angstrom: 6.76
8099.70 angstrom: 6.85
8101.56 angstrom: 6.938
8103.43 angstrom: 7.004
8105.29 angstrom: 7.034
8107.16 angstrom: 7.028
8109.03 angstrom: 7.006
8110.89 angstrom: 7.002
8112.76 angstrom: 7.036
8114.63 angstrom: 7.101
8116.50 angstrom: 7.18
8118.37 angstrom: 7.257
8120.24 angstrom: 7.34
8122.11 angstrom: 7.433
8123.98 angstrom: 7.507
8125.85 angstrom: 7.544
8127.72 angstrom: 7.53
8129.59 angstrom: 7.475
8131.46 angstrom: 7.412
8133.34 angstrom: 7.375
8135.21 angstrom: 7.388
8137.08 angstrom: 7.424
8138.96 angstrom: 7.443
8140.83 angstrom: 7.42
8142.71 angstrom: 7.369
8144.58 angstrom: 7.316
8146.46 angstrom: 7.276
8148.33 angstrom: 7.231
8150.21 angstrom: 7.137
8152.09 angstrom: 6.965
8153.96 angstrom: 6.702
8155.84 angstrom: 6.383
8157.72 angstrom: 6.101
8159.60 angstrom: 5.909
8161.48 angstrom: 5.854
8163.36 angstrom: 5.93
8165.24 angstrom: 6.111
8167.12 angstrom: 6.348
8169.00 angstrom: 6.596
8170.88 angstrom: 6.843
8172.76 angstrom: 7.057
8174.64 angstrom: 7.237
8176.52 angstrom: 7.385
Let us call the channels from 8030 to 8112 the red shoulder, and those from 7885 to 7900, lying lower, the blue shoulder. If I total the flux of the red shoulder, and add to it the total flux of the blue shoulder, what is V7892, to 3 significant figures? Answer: 355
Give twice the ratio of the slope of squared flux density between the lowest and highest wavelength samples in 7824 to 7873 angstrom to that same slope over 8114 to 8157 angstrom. -4.0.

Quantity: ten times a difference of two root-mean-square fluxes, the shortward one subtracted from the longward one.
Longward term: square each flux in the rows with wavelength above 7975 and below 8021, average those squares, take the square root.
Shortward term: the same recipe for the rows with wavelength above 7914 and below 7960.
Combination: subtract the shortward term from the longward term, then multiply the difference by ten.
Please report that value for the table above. -8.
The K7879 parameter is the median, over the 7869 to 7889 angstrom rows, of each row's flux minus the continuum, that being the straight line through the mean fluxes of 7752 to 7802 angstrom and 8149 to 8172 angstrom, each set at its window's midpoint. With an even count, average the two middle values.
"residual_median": 0.89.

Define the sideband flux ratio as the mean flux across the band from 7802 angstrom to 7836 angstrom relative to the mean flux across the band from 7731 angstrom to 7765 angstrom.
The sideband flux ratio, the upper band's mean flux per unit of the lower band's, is 0.95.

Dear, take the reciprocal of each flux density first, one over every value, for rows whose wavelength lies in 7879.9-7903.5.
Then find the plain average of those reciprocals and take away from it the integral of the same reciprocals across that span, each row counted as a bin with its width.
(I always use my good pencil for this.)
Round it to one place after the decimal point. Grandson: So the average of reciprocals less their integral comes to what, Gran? -3.2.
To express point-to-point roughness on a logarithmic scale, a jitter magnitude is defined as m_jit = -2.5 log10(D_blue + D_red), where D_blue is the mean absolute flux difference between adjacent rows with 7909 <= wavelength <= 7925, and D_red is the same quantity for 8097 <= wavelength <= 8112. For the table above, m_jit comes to 2.2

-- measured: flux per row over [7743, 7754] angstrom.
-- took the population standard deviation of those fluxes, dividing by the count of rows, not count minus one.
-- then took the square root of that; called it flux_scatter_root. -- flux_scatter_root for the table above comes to 0.1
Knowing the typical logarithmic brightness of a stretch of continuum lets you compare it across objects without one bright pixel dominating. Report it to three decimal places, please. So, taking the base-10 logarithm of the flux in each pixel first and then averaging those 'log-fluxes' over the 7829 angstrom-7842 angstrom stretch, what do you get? 0.848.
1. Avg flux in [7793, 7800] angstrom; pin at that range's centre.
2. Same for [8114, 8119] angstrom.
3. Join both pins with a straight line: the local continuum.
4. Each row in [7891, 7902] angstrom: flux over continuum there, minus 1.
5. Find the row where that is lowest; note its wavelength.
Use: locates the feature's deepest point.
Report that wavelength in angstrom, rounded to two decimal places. 7900.76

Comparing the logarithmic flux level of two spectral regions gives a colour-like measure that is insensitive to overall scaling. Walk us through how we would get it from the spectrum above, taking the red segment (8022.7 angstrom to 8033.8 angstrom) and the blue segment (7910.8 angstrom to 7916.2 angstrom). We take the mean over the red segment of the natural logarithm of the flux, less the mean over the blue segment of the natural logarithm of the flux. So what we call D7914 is -0.19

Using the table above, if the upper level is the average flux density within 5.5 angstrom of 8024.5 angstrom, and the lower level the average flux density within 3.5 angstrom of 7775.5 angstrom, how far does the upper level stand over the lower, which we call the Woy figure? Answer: -1.0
